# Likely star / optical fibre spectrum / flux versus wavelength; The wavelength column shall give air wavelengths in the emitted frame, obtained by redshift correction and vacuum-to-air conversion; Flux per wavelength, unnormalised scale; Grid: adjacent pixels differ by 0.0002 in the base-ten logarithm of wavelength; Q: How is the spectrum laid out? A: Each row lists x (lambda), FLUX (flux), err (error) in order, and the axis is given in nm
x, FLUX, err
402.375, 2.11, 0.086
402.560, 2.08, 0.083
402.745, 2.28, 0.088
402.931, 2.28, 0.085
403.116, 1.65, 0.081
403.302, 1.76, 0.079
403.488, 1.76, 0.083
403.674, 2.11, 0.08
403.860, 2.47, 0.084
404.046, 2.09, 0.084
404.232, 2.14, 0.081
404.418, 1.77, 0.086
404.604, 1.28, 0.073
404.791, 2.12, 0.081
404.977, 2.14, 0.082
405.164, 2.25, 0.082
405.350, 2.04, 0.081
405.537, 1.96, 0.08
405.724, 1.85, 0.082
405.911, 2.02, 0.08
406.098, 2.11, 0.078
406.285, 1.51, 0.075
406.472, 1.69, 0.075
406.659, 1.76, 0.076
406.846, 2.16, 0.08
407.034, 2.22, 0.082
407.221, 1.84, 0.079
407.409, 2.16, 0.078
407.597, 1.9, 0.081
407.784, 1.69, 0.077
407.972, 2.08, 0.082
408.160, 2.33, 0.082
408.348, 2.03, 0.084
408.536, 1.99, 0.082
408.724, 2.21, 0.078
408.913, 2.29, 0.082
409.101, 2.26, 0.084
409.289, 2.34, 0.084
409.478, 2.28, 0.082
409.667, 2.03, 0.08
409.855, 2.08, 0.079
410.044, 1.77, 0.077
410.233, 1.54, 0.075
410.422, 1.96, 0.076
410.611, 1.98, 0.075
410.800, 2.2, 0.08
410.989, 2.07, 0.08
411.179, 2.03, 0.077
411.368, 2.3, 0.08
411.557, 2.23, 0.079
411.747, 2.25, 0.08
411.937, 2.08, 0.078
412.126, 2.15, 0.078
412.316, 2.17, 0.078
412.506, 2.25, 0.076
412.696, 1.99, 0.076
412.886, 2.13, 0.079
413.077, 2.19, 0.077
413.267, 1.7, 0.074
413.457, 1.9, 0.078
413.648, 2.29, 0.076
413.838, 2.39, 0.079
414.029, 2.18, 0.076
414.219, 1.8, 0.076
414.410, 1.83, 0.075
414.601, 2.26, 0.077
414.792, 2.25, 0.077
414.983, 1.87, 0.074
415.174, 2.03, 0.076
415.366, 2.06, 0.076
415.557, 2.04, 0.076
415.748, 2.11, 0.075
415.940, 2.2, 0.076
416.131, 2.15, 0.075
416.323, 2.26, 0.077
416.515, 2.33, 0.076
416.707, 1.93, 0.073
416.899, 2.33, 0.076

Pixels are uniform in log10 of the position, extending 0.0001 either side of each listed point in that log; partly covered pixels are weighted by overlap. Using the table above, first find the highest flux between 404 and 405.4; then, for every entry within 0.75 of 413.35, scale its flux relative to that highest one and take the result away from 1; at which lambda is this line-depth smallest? 413.838 nm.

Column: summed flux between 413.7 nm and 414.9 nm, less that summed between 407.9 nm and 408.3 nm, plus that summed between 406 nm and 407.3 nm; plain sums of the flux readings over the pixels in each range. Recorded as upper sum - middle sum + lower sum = 22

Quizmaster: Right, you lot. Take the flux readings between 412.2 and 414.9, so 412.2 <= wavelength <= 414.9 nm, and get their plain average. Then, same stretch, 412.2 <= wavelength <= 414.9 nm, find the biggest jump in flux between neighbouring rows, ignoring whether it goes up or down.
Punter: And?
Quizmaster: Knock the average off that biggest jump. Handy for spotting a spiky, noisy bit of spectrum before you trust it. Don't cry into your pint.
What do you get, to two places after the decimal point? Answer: -1.60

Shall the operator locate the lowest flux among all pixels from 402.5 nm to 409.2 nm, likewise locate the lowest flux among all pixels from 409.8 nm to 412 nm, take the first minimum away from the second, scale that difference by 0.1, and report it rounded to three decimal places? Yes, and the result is 0.026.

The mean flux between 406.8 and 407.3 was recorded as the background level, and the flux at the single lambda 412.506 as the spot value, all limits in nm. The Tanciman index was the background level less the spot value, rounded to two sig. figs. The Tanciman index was -0.18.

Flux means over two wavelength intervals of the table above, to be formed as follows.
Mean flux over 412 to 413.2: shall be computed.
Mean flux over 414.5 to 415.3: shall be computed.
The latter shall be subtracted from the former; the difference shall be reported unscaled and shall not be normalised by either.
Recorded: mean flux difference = 0.04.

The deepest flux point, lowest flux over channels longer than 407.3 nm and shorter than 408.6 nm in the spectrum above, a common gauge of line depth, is 1.69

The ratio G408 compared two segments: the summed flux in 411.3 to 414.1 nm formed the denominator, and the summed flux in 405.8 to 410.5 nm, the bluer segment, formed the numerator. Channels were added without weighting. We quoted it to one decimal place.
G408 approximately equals 1.6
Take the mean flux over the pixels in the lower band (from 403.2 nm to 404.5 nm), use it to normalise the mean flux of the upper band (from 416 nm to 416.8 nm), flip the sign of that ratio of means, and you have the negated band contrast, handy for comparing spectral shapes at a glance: -1.08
